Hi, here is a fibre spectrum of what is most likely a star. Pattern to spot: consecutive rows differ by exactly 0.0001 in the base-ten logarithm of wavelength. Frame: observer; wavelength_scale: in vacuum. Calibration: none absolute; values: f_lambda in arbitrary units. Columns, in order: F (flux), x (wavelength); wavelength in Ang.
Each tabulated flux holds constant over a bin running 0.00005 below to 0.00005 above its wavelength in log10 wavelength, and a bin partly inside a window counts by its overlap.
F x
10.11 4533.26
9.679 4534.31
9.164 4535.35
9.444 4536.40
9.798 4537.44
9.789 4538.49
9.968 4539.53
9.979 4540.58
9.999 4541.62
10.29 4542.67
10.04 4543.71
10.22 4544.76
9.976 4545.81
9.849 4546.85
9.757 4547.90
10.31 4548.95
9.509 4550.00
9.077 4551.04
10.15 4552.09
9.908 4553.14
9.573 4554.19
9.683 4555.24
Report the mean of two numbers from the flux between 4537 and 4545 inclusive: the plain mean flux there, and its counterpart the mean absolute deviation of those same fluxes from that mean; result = 5.07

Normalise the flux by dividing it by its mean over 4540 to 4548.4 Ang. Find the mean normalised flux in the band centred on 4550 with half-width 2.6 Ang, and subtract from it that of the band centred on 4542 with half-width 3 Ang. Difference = -0.03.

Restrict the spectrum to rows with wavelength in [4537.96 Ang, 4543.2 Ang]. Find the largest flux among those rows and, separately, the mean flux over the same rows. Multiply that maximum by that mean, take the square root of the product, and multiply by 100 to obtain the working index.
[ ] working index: 1015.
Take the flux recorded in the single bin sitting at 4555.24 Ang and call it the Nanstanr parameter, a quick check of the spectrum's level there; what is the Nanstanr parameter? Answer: 9.683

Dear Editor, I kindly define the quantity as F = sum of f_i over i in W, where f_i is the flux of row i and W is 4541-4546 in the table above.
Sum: 51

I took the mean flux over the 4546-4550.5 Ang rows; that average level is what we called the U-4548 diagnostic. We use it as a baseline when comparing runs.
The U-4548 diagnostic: 9.86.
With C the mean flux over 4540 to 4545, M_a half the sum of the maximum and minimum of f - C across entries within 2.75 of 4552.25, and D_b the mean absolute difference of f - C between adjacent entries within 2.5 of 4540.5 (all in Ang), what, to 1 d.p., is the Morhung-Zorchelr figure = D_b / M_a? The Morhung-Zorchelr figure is -0.3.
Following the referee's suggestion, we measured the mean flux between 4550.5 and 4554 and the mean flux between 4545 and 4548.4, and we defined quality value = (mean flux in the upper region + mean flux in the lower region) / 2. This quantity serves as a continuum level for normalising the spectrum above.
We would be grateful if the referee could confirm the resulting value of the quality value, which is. 9.8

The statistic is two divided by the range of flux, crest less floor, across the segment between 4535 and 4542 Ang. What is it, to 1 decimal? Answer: 2.4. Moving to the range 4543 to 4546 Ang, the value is 8.2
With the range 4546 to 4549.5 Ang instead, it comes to 3.6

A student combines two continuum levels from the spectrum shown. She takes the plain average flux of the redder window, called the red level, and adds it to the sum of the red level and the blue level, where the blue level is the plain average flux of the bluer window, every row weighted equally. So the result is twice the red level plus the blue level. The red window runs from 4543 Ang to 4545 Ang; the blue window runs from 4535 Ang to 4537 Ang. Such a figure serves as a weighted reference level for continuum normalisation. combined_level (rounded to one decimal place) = 29.6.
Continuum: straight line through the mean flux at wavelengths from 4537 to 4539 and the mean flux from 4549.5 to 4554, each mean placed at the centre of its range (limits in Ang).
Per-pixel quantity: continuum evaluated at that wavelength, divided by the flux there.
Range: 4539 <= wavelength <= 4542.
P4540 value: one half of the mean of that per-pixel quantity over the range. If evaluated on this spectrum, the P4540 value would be 0.489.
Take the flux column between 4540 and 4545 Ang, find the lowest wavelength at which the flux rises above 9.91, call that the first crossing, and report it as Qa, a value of 4540.58 Ang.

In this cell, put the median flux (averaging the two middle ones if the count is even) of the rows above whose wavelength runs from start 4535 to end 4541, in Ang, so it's 9.79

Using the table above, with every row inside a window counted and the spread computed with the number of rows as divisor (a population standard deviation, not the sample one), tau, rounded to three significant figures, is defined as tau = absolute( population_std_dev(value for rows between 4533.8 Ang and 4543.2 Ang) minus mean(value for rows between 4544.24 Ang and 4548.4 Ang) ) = 9.64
